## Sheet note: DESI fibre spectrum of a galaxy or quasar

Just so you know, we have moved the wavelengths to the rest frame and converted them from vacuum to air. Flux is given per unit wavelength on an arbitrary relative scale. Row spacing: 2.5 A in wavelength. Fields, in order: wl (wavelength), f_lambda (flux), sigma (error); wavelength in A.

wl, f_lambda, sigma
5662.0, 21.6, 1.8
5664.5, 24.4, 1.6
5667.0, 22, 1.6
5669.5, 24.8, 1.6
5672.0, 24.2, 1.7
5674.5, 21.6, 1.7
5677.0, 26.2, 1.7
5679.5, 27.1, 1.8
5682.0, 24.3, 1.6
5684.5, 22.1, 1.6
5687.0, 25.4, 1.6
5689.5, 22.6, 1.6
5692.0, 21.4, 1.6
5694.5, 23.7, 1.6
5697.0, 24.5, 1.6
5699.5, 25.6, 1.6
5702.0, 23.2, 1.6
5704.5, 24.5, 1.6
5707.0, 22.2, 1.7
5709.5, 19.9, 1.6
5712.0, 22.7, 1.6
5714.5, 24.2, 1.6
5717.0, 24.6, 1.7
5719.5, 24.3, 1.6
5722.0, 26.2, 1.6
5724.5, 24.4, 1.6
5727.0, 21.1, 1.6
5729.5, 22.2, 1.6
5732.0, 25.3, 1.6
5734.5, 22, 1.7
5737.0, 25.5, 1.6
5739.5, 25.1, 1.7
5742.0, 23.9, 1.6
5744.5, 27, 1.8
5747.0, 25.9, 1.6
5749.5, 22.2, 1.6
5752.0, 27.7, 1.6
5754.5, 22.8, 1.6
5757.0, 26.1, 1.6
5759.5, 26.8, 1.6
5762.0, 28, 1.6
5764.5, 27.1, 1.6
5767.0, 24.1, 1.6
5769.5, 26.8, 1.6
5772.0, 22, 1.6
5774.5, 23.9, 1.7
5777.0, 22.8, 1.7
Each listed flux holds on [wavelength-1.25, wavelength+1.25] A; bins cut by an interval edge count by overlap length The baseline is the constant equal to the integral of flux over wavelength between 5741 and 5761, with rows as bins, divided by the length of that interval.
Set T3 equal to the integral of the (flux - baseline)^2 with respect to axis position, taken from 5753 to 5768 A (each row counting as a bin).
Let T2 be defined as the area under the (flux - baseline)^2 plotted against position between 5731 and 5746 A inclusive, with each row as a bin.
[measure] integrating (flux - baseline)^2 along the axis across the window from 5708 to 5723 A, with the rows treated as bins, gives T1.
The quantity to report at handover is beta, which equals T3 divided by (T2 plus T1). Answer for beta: 0.37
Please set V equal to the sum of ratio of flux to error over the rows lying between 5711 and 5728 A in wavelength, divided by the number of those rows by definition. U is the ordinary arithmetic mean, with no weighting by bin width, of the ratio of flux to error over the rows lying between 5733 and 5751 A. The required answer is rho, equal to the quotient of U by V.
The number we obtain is 1.00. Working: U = 14.8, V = 14.8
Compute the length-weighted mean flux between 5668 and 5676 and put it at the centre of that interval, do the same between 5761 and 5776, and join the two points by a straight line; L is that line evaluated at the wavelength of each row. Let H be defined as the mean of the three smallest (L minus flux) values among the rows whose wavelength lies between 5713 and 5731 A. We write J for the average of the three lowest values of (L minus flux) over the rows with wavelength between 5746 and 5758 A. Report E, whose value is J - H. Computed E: -1.0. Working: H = -0.7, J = -1.6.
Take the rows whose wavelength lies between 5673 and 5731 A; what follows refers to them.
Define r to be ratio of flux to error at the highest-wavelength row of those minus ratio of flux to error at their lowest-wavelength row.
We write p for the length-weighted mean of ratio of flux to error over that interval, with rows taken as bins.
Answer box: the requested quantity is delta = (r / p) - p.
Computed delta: -14.5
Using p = 14.6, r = 1.2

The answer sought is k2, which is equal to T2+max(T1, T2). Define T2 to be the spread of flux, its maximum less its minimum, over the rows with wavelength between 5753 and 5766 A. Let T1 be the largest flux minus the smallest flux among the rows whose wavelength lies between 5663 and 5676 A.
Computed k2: 10.4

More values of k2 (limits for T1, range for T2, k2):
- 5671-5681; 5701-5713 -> 10.1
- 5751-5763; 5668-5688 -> 11.0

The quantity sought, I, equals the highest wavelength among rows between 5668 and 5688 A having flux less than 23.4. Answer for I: 5684.5 A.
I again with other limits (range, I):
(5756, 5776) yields 5772.0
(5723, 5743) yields 5734.5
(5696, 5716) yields 5712.0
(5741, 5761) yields 5754.5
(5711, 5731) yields 5729.5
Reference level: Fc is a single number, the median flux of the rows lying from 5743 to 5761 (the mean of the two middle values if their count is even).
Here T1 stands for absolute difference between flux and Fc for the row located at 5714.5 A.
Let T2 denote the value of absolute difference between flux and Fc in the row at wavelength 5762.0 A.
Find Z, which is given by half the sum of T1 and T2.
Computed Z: 1.9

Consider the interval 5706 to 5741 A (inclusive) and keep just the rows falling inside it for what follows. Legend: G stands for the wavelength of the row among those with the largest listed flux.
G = 5722.0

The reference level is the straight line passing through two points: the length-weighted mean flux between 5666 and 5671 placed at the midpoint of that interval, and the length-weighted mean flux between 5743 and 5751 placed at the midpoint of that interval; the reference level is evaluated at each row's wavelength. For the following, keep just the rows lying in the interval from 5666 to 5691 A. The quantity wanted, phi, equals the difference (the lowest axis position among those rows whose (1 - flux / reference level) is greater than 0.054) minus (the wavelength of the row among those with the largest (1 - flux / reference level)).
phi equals -7.5 A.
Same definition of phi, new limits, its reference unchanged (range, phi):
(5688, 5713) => -20.0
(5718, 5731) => 0.0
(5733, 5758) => -15.0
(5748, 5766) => 0.0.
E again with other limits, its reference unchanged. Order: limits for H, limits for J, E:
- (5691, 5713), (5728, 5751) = -0.5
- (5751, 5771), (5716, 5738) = 1.4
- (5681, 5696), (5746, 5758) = -1.0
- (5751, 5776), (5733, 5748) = 1.2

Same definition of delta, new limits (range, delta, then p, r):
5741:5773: -15.8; 15.8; -1.2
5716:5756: -15.0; 15.0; -0.2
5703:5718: -14.2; 14.1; -0.8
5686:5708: -14.9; 14.7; -2.8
